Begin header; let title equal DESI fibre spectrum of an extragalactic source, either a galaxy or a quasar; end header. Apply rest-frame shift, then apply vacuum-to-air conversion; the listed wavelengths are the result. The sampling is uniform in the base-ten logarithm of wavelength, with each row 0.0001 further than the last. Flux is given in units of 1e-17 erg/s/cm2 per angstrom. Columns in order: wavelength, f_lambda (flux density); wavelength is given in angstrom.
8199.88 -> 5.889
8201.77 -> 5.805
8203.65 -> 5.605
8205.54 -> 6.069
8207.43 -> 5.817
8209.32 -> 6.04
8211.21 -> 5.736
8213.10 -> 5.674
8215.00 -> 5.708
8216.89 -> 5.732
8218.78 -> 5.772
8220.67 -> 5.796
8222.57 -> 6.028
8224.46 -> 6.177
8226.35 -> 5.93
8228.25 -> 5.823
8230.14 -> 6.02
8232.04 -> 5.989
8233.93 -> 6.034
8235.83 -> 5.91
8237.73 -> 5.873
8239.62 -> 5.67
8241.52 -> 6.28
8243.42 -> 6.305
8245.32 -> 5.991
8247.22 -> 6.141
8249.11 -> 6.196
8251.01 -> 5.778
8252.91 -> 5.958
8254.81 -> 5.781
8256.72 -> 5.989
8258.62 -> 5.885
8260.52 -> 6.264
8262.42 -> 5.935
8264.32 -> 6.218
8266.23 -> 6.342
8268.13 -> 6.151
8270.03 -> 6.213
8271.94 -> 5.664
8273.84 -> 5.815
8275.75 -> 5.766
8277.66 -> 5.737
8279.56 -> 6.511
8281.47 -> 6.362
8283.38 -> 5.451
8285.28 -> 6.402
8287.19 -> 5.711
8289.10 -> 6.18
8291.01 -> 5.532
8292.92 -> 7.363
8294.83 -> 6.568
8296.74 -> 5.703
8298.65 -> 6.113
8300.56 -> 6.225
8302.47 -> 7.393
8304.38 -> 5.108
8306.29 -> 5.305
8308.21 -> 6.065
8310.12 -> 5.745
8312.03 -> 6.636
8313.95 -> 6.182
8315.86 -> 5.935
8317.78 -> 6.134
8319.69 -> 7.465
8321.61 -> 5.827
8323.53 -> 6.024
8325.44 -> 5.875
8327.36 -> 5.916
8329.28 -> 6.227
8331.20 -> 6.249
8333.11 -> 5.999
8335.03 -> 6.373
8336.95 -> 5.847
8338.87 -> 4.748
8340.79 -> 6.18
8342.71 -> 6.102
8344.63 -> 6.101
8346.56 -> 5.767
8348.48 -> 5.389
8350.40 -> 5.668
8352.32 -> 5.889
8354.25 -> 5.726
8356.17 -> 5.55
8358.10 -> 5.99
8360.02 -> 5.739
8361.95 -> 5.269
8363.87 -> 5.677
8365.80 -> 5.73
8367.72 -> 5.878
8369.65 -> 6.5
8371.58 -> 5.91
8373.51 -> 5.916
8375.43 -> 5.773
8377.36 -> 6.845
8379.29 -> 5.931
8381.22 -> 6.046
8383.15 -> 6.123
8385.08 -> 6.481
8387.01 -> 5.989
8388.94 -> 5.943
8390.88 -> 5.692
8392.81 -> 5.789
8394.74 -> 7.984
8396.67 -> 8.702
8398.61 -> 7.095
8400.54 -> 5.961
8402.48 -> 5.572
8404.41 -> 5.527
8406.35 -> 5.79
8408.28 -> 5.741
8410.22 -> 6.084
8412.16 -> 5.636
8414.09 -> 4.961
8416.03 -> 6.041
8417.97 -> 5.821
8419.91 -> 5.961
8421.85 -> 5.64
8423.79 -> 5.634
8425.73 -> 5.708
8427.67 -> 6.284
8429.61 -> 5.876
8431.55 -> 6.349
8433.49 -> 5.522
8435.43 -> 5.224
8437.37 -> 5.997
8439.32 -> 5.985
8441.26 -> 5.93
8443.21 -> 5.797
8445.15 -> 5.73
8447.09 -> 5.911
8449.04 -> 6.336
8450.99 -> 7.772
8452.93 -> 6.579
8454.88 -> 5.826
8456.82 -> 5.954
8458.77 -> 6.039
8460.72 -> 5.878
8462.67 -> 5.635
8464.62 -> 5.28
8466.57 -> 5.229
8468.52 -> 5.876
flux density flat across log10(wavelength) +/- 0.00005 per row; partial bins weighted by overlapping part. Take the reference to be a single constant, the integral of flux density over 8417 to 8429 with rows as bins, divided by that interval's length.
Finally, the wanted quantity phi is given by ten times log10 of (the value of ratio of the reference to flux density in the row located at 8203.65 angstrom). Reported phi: 0.18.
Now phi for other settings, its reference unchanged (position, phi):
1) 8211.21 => 0.08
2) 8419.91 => -0.09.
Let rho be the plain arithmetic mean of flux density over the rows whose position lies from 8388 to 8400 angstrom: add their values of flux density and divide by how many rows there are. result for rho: 6.87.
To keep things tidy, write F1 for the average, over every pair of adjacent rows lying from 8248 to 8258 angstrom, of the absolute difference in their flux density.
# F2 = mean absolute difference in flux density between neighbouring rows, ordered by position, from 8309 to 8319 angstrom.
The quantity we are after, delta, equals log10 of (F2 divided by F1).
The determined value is 0.26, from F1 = 0.25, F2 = 0.4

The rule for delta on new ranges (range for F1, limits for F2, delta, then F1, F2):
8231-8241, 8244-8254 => 0.29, 0.10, 0.2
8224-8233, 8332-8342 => 0.77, 0.15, 0.9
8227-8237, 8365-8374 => 0.54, 0.10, 0.3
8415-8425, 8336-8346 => 0.58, 0.17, 0.7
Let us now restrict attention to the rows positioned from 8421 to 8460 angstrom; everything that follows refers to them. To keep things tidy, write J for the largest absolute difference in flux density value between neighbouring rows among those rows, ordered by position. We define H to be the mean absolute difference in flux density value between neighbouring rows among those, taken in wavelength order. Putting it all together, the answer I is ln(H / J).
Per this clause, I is -1.24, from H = 0.42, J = 1.4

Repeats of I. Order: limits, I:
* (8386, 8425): -1.43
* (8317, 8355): -1.26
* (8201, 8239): -1.15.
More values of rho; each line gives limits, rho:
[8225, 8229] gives 5.88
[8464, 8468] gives 5.25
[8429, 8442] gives 5.84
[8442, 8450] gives 5.94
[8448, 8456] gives 6.63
